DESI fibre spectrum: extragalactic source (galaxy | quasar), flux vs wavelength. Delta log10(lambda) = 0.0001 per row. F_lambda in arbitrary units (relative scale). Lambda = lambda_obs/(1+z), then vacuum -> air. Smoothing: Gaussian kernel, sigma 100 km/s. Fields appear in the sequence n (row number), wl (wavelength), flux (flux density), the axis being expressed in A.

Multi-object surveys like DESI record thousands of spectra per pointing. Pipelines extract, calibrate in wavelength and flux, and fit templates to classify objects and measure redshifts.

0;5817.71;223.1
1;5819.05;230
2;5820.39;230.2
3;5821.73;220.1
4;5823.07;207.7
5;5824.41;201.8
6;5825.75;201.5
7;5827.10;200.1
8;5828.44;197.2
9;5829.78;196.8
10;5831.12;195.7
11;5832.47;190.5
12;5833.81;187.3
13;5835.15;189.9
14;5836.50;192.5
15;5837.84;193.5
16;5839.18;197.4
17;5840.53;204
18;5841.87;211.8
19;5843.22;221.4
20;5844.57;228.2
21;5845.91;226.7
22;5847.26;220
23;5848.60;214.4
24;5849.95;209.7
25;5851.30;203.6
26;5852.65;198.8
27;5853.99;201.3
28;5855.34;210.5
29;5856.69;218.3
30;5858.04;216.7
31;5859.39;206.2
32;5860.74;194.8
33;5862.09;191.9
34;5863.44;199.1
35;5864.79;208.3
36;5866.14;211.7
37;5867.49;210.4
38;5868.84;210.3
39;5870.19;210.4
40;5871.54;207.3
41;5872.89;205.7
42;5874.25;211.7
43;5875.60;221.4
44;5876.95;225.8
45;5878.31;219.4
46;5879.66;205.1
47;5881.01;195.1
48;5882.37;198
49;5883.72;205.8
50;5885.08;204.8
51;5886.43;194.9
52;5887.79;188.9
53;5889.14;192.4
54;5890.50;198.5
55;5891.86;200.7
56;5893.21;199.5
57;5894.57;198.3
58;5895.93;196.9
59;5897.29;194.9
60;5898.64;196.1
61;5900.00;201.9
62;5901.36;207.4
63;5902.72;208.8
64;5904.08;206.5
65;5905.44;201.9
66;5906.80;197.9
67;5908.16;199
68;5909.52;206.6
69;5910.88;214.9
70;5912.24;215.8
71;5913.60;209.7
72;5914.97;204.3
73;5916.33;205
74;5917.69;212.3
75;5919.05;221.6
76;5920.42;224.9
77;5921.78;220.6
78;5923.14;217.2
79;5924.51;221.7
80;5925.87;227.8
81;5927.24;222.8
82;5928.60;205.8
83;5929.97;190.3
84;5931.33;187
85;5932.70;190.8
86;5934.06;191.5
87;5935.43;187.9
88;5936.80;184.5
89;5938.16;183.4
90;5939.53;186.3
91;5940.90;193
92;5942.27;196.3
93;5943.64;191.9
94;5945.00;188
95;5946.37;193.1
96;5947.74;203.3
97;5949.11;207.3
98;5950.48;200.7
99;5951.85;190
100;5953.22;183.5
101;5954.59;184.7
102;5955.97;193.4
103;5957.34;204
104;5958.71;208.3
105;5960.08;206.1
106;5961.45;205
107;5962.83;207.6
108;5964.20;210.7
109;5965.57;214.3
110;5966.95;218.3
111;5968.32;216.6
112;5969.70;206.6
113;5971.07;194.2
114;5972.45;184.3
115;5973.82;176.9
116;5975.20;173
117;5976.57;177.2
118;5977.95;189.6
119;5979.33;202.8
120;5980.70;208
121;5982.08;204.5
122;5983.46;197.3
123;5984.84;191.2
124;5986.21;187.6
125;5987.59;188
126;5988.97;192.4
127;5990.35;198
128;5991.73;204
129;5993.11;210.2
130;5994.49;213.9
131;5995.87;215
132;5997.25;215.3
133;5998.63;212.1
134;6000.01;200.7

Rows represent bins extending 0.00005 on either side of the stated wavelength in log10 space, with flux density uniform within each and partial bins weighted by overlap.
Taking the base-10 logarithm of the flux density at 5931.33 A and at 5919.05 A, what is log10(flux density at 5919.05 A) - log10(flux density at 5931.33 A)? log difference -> 0.07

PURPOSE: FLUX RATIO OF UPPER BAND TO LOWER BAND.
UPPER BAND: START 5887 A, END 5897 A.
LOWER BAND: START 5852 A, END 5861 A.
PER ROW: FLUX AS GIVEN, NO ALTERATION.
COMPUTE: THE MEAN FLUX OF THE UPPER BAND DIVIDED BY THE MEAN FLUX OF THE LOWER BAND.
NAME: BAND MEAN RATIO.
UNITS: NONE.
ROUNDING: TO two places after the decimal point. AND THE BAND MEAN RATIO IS 0.95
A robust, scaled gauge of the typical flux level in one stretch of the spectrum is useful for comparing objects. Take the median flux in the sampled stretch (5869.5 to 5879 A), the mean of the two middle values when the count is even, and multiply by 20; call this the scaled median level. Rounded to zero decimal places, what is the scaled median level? 4234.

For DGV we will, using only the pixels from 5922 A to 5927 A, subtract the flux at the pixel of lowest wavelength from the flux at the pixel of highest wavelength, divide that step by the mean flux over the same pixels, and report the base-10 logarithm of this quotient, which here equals -1.32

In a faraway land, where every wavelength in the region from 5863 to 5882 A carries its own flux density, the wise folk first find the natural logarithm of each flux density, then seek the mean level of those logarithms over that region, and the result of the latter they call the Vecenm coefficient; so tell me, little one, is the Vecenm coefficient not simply 5.35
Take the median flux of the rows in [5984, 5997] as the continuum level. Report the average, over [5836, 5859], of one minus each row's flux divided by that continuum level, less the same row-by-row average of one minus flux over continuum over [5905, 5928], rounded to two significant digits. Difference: 0.016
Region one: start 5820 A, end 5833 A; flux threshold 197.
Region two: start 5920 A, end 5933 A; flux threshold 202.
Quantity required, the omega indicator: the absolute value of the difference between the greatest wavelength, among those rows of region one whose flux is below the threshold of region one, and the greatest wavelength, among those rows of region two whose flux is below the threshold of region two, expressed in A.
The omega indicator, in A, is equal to 100.2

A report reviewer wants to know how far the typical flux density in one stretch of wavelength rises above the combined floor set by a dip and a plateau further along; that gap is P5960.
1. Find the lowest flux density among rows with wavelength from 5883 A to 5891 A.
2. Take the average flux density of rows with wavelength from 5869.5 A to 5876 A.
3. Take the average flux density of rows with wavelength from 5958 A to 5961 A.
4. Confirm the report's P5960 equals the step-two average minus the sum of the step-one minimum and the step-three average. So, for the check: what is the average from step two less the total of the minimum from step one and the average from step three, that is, -185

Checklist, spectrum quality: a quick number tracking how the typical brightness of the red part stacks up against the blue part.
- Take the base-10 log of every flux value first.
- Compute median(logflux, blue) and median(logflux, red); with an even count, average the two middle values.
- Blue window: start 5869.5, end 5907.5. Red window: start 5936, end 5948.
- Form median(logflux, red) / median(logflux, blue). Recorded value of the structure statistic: 0.99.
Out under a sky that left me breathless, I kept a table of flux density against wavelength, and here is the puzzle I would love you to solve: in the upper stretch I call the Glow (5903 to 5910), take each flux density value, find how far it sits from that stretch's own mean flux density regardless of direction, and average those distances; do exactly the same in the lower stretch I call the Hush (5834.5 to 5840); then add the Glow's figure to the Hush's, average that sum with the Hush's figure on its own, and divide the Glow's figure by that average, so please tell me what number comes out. 0.88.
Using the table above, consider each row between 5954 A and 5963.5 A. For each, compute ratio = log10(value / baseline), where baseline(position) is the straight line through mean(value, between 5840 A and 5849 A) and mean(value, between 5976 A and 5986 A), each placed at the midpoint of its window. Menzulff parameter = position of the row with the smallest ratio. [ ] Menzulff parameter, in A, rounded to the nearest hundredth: 5954.59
